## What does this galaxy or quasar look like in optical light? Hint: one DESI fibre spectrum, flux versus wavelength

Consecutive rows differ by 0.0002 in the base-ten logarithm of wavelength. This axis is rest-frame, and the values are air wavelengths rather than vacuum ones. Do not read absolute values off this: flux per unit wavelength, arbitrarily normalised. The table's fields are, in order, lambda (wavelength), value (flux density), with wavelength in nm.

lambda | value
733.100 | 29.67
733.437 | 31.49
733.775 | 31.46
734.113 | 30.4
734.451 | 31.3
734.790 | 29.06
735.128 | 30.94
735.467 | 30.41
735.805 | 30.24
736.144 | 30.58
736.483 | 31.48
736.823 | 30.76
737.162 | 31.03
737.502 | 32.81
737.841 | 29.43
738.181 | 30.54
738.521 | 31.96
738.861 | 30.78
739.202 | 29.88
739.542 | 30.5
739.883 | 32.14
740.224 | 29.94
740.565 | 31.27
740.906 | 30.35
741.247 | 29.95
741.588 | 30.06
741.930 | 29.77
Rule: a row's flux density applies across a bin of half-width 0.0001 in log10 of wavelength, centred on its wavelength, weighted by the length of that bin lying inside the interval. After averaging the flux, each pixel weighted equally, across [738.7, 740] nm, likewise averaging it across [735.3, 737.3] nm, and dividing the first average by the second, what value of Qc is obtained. 1.00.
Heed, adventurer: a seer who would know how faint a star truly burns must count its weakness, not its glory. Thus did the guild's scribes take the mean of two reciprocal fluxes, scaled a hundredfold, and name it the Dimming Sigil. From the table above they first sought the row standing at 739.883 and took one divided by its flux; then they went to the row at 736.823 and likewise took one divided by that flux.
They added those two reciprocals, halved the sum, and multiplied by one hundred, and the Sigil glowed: 3.18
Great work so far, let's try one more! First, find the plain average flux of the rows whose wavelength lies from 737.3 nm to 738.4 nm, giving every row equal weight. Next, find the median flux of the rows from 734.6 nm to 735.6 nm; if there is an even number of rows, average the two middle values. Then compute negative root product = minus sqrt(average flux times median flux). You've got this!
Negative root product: -30.7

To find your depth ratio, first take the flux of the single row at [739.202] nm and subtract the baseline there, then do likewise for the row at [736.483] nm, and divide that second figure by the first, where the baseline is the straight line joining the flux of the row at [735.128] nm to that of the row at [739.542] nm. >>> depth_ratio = -1.0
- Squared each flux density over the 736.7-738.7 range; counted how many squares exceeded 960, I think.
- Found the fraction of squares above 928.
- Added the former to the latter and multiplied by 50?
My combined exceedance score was 192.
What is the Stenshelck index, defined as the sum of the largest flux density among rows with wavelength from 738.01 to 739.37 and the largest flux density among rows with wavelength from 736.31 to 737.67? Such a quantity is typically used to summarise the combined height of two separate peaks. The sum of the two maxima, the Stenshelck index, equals 64.8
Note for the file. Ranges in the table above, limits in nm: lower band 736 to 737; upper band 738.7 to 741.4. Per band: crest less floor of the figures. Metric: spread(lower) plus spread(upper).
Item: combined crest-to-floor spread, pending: 3.2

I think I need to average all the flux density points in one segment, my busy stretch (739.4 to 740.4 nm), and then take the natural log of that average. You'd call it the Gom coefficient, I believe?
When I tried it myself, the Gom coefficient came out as 3.43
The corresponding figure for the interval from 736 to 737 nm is 3.43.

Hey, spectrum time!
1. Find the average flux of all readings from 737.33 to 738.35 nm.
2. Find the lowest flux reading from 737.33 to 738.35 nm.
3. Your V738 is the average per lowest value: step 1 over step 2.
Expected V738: 1.05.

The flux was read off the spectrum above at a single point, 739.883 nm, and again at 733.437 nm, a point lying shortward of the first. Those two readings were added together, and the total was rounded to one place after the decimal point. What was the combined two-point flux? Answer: 63.6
